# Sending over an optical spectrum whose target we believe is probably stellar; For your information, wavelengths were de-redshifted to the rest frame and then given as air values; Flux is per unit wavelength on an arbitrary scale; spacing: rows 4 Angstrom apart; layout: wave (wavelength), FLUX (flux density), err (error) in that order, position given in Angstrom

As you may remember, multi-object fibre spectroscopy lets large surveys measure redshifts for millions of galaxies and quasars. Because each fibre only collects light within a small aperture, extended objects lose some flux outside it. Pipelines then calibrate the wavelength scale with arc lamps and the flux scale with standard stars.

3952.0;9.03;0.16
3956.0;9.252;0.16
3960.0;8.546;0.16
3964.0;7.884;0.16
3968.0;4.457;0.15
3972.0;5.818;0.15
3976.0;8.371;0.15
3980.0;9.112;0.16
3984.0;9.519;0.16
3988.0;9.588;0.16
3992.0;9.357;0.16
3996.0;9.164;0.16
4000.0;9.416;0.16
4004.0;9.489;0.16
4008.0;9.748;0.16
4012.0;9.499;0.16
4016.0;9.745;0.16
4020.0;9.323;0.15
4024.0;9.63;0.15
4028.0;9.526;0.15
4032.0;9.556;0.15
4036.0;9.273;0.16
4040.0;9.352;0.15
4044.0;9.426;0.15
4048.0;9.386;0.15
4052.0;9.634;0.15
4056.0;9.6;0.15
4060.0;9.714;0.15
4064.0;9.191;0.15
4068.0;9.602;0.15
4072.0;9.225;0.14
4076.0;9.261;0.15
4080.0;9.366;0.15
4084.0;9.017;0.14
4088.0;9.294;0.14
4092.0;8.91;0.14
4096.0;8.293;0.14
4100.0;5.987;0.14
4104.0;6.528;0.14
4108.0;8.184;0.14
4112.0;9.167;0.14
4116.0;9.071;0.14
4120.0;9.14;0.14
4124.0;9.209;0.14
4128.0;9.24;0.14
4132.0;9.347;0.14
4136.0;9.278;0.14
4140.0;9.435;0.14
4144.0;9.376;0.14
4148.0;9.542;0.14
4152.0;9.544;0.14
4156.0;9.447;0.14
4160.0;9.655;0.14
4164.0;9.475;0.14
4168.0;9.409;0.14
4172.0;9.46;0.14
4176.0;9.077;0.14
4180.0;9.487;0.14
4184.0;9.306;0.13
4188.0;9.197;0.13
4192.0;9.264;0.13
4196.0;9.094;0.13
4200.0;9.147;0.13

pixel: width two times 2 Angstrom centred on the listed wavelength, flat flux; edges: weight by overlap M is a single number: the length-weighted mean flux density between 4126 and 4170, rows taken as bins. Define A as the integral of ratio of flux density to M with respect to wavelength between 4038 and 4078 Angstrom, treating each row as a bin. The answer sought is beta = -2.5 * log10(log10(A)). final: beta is -0.512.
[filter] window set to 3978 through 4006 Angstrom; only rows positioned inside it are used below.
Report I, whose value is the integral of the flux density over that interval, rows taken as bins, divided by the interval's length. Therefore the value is 9.38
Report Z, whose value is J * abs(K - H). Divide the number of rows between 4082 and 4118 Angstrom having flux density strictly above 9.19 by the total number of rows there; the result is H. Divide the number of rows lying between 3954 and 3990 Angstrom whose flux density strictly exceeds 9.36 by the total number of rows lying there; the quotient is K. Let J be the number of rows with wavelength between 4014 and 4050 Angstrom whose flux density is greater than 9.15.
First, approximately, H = 0.1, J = 9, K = 0.22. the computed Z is 1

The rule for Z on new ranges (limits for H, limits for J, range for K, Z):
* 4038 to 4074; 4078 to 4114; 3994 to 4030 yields 1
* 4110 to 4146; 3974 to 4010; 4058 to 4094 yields 2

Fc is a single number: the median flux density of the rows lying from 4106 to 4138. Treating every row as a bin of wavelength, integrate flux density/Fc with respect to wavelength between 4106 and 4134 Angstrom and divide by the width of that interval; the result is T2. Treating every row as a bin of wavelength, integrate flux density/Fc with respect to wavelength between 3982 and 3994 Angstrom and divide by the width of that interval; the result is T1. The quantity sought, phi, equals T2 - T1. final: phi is -0.048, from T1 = 1.03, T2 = 0.99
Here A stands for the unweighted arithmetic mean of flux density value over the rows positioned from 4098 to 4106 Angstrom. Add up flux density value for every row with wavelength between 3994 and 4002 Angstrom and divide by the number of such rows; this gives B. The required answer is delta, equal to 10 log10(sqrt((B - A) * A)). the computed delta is 6.4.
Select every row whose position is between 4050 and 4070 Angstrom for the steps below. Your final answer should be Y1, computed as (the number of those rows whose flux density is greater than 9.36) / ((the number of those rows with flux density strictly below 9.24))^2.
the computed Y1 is 4.0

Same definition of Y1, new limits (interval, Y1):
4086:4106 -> 0.0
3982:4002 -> 3.0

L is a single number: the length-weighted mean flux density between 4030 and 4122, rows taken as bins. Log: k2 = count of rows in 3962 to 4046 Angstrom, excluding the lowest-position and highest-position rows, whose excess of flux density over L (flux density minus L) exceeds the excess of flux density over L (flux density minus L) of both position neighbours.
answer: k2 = 5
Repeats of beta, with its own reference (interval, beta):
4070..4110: -0.477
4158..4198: -0.509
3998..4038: -0.514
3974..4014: -0.508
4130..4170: -0.512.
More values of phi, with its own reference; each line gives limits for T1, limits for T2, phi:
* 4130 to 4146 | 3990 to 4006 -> 0.000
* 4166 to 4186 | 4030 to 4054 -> 0.010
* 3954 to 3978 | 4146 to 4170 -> 0.231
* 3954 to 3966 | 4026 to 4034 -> 0.107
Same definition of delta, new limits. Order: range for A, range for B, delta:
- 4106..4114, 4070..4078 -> 3.5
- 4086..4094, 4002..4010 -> 3.4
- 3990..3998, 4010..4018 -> 2.6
